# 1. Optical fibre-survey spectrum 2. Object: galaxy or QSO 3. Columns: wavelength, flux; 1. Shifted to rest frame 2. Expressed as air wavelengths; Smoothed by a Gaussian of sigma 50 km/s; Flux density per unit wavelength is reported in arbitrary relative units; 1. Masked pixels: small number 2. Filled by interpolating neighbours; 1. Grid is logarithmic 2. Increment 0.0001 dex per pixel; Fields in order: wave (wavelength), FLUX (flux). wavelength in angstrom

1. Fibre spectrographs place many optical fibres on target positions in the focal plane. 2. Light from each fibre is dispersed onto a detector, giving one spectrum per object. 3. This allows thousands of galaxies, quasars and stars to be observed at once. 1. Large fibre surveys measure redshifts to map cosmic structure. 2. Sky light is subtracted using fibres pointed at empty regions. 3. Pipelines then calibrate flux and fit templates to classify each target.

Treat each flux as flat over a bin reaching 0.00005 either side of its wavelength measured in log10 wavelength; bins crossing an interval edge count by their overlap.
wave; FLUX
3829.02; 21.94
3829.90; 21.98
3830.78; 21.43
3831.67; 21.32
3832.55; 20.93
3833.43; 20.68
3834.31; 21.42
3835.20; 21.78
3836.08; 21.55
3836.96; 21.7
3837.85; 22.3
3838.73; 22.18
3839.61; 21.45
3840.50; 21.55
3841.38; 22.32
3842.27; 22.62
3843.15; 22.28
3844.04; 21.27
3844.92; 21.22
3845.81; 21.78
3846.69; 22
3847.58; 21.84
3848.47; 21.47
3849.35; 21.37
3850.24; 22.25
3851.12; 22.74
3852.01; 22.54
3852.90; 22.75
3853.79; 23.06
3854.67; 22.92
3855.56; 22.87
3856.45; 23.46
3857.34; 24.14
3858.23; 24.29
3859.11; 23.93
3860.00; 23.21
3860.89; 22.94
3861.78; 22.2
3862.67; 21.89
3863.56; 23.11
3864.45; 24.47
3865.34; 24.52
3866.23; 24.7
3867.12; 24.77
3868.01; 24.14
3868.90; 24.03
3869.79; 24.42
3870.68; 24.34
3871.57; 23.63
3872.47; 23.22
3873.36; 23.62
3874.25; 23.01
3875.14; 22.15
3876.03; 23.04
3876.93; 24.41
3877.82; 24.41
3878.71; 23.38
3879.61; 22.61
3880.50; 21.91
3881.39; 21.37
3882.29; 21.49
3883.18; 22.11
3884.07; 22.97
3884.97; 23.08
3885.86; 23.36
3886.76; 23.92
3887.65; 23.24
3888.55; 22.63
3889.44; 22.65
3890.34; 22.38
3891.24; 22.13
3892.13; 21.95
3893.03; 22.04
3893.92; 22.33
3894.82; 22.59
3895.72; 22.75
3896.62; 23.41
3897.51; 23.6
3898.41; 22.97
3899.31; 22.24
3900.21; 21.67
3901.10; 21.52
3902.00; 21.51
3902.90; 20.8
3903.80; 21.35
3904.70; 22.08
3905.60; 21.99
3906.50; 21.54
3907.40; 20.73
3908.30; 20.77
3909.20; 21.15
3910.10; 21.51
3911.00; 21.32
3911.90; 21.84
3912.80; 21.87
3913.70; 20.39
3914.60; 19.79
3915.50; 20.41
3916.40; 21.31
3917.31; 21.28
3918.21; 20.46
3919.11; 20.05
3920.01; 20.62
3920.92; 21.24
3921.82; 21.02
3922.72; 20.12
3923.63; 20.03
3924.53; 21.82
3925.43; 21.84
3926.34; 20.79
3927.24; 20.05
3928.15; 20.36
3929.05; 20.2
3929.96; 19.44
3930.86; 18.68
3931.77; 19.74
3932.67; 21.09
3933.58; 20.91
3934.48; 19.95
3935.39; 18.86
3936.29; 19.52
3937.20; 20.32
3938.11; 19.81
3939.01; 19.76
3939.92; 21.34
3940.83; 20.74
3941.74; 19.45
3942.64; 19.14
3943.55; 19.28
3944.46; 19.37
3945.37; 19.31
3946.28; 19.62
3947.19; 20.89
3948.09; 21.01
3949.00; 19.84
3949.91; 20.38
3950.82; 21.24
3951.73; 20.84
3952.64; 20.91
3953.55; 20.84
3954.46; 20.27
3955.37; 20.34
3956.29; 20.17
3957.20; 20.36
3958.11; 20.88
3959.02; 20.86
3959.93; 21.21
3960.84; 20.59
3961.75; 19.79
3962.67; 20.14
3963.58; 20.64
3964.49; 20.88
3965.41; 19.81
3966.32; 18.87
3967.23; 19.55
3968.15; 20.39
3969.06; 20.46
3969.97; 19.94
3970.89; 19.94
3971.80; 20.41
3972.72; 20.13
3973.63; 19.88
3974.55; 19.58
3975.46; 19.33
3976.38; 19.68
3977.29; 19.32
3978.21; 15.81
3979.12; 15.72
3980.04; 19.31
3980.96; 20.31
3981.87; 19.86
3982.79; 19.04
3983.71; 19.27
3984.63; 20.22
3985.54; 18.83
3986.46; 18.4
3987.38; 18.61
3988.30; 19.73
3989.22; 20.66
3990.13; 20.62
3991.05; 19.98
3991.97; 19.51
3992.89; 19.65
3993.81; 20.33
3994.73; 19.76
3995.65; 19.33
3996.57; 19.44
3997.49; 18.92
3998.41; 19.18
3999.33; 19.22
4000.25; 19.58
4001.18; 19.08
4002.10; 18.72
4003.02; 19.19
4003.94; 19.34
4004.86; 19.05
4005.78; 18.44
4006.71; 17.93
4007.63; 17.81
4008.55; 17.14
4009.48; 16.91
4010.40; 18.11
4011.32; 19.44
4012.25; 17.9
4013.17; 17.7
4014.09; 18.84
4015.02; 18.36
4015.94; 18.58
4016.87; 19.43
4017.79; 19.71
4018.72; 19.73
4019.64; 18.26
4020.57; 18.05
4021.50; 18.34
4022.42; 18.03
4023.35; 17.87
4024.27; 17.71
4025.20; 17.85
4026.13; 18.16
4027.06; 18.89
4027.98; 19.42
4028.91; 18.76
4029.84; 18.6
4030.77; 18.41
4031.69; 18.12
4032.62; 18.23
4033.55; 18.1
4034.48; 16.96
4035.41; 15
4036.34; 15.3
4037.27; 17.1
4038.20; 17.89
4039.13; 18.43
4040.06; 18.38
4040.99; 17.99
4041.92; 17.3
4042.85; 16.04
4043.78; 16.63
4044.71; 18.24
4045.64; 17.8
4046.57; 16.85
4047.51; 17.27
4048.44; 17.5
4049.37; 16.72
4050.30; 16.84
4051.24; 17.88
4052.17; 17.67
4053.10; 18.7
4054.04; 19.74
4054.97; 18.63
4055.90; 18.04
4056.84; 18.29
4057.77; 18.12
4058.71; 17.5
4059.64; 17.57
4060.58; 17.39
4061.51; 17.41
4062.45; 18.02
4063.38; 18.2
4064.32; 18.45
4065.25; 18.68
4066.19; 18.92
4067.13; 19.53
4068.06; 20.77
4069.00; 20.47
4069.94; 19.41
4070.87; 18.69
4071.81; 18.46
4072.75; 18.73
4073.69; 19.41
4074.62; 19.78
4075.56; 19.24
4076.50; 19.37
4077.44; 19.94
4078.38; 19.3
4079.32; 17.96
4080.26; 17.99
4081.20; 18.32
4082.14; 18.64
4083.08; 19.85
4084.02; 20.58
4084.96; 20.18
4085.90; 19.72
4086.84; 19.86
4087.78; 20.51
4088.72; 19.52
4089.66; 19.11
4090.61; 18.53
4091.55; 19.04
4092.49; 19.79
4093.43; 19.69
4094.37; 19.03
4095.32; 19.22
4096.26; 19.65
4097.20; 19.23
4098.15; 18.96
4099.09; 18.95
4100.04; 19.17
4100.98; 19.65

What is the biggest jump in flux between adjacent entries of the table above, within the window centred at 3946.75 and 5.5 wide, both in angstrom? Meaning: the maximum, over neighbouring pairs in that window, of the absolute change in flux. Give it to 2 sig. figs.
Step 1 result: 1.3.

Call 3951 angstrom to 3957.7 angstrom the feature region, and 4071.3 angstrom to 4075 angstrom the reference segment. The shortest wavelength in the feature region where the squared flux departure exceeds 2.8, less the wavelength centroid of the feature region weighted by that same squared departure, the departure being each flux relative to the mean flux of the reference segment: -2.1 angstrom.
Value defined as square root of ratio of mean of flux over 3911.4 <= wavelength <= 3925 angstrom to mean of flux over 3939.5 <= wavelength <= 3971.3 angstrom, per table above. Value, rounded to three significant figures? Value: 1.01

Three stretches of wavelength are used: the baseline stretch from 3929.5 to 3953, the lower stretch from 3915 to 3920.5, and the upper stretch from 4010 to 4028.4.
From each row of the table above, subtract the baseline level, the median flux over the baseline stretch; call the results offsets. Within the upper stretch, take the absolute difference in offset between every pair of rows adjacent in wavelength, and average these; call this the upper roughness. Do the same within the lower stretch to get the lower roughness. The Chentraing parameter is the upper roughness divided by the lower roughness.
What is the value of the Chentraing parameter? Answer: 1.0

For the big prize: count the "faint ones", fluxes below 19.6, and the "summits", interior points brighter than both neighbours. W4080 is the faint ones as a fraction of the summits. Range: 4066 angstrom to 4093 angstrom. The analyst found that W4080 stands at 3.6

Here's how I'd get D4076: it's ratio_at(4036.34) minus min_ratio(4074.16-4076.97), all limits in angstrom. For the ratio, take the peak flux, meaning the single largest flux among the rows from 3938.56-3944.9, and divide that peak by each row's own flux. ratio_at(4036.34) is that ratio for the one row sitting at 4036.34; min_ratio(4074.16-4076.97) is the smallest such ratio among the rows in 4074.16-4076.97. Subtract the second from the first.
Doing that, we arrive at 0.3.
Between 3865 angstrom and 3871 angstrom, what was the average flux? 24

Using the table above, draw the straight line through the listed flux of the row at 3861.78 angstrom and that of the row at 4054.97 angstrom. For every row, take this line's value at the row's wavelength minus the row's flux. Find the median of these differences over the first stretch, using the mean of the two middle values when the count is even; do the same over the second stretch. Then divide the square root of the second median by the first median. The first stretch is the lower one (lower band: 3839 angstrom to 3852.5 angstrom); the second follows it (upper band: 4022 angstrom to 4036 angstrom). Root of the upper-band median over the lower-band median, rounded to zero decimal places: 2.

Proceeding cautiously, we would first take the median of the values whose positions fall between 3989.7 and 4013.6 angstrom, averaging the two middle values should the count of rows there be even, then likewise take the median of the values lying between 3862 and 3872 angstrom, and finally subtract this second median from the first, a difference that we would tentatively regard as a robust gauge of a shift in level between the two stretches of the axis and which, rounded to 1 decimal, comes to -5.2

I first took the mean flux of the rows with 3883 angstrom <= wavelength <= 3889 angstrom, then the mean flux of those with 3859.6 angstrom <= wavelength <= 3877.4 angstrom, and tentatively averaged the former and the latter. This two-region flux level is 23.3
